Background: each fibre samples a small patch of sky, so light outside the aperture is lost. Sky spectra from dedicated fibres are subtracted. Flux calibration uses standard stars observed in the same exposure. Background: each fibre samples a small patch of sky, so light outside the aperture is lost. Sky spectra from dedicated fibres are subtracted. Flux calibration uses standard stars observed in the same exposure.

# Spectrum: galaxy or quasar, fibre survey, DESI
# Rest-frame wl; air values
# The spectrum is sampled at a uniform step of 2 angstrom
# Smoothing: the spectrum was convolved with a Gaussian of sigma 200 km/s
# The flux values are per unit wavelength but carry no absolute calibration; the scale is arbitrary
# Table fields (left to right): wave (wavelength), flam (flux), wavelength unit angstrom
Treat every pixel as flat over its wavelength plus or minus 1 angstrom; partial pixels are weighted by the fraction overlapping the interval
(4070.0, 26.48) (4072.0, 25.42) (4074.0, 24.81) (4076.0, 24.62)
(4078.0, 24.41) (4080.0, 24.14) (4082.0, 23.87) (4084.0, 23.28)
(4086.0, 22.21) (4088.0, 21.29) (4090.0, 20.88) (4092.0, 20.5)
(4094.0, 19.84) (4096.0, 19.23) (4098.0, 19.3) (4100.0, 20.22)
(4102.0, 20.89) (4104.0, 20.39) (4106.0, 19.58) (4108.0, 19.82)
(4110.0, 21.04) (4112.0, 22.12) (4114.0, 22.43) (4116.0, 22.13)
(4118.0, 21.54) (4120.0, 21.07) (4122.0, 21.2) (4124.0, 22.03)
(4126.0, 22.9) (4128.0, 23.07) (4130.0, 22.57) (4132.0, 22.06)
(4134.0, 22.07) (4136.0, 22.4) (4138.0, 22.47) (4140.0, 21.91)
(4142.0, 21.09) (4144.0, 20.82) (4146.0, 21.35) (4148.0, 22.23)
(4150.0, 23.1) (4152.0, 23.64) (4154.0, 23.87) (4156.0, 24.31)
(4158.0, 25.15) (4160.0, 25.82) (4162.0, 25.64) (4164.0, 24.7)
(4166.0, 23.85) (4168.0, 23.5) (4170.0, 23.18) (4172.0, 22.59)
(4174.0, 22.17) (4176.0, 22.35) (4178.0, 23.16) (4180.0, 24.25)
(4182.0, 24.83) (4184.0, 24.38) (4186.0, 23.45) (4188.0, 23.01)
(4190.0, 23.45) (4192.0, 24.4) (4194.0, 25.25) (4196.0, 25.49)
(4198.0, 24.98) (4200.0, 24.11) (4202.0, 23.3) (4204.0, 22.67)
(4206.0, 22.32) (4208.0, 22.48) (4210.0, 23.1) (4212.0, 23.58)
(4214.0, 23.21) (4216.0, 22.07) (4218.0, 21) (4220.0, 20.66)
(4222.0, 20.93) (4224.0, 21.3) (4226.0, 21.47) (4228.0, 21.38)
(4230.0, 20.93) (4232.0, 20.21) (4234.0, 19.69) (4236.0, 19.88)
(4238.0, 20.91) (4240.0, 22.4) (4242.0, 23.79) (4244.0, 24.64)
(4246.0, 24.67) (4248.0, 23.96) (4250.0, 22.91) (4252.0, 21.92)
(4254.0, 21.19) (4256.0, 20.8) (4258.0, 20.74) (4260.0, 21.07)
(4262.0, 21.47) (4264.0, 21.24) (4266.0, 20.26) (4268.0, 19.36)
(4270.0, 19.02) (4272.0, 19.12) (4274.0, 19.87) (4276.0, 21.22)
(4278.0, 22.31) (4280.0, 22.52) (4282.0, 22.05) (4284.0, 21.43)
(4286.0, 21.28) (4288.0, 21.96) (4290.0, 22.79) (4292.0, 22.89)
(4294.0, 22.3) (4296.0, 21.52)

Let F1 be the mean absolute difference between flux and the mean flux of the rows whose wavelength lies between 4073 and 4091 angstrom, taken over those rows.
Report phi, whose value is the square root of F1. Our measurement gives 1.10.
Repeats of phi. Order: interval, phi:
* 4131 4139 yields 0.43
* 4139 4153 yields 0.91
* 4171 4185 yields 0.97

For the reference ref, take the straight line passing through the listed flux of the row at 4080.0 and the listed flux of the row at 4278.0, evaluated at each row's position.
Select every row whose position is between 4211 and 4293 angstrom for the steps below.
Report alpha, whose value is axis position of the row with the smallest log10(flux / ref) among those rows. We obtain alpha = 4270.0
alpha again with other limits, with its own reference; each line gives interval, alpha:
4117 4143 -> 4120.0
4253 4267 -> 4266.0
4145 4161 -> 4146.0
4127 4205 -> 4144.0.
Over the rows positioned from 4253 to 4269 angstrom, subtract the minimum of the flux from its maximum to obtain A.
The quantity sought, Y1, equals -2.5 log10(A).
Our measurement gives -0.81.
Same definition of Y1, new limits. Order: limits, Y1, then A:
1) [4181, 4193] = -0.65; 1.8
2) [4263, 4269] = -0.69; 1.9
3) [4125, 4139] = -0.01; 1.0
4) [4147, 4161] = -1.39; 3.6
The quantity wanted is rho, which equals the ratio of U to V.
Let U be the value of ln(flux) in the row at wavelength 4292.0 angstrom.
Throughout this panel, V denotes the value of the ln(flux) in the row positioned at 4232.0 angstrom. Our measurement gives 1.04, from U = 3.13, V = 3.01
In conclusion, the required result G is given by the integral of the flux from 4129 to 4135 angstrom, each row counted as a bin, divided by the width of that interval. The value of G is 22.2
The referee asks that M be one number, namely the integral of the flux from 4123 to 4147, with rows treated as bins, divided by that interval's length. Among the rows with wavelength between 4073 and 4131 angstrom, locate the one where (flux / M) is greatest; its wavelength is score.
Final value 4074.0 angstrom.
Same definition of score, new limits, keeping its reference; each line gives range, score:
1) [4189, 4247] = 4196.0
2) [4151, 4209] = 4160.0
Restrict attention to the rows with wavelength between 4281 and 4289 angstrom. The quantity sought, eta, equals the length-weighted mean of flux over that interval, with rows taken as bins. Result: 21.7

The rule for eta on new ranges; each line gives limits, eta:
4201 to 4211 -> 22.8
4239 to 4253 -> 23.5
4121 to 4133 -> 22.3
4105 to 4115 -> 21.0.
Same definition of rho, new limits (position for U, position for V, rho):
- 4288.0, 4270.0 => 1.05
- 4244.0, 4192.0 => 1.00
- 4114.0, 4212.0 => 0.98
